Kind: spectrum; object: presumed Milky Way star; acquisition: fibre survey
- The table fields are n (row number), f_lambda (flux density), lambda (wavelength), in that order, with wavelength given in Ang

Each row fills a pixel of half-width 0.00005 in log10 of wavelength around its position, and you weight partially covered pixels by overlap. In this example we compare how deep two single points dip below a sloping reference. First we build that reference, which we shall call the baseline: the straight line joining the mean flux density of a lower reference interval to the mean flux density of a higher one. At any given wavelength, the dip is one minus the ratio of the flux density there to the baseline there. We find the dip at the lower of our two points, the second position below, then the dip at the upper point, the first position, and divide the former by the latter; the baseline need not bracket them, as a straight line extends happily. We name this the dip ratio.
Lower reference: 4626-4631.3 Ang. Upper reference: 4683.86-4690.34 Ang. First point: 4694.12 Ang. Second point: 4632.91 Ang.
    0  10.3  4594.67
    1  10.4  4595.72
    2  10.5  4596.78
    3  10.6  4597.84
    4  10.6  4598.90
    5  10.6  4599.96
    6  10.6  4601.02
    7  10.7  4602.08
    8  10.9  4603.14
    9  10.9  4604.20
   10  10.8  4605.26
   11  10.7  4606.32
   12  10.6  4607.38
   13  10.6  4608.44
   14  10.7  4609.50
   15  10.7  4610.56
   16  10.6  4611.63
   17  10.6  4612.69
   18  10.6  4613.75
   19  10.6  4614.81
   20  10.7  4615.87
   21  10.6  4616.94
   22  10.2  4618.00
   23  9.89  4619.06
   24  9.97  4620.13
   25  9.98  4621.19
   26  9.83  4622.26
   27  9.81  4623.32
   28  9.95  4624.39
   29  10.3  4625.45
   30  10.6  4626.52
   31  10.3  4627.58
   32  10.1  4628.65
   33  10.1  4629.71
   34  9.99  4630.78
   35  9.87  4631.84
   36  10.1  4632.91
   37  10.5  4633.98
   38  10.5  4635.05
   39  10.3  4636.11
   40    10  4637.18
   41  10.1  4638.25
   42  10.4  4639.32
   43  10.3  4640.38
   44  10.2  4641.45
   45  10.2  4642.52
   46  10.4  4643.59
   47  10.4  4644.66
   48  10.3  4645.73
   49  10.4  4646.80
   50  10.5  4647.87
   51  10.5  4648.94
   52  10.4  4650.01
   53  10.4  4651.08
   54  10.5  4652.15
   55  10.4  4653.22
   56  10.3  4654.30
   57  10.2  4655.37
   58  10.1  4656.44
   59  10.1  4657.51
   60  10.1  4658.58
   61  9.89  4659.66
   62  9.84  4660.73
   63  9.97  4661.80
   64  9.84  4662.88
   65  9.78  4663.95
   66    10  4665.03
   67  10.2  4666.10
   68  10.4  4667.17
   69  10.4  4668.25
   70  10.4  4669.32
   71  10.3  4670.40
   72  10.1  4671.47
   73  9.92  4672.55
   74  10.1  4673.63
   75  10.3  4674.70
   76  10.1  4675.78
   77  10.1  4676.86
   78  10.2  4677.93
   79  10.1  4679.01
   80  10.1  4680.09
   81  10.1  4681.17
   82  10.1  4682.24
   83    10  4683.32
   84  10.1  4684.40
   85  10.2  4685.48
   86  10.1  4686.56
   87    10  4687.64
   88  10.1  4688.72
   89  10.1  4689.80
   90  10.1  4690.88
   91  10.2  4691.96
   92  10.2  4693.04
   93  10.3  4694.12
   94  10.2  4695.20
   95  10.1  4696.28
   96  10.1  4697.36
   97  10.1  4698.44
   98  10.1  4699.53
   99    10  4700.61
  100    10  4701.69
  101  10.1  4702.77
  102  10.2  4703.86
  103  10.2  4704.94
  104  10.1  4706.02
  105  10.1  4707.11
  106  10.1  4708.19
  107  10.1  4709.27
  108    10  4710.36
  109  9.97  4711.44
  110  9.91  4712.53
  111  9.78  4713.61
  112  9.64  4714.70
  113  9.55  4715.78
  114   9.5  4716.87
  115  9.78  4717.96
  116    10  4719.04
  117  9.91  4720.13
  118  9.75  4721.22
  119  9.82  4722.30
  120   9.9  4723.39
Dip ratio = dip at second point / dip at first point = -0.5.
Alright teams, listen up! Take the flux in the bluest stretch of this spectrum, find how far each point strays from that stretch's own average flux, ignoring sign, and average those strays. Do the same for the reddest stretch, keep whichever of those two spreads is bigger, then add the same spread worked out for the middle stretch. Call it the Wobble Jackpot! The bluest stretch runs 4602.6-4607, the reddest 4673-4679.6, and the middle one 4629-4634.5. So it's 0.23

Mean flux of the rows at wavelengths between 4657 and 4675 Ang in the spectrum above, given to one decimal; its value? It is 10.1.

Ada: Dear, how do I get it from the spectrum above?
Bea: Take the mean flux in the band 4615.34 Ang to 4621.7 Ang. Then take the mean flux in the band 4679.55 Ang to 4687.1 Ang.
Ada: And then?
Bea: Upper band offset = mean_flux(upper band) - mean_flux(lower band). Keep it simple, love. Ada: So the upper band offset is -0.12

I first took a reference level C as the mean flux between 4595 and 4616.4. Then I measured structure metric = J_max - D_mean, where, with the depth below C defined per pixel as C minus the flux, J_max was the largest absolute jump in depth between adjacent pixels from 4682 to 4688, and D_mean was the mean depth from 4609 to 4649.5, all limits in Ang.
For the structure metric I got -0.26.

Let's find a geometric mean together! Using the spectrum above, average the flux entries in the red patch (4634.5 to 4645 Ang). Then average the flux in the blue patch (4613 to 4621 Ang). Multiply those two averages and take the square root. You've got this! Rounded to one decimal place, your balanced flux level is 10.3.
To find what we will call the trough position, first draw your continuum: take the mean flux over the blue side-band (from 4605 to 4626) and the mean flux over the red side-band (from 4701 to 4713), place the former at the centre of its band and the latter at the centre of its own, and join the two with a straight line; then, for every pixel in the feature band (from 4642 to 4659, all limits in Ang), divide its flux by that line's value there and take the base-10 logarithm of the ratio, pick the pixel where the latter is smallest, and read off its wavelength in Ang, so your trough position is 4656.44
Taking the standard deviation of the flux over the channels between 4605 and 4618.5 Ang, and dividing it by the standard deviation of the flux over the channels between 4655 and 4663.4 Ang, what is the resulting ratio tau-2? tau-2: 1.0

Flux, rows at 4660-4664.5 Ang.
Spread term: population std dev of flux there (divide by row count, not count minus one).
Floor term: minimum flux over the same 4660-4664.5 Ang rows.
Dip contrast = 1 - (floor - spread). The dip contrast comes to -8.71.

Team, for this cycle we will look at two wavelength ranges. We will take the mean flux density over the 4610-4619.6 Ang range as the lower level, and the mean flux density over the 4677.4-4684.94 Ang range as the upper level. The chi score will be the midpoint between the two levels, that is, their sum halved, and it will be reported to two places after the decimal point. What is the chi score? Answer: 10.30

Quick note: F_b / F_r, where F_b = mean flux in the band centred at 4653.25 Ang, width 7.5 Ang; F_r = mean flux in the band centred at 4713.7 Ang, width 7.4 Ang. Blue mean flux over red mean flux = 1.06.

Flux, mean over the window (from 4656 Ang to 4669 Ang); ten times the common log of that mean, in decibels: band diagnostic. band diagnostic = 10.0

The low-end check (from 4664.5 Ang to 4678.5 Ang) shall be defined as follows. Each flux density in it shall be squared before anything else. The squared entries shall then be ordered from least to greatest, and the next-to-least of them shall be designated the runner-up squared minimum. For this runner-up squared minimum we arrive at 100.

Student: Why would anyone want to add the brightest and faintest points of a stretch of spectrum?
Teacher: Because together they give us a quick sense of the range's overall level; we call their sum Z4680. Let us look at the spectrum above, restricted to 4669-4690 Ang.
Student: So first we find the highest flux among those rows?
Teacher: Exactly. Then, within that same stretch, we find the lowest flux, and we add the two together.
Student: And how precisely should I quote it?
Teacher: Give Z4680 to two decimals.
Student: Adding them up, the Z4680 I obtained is 20.32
